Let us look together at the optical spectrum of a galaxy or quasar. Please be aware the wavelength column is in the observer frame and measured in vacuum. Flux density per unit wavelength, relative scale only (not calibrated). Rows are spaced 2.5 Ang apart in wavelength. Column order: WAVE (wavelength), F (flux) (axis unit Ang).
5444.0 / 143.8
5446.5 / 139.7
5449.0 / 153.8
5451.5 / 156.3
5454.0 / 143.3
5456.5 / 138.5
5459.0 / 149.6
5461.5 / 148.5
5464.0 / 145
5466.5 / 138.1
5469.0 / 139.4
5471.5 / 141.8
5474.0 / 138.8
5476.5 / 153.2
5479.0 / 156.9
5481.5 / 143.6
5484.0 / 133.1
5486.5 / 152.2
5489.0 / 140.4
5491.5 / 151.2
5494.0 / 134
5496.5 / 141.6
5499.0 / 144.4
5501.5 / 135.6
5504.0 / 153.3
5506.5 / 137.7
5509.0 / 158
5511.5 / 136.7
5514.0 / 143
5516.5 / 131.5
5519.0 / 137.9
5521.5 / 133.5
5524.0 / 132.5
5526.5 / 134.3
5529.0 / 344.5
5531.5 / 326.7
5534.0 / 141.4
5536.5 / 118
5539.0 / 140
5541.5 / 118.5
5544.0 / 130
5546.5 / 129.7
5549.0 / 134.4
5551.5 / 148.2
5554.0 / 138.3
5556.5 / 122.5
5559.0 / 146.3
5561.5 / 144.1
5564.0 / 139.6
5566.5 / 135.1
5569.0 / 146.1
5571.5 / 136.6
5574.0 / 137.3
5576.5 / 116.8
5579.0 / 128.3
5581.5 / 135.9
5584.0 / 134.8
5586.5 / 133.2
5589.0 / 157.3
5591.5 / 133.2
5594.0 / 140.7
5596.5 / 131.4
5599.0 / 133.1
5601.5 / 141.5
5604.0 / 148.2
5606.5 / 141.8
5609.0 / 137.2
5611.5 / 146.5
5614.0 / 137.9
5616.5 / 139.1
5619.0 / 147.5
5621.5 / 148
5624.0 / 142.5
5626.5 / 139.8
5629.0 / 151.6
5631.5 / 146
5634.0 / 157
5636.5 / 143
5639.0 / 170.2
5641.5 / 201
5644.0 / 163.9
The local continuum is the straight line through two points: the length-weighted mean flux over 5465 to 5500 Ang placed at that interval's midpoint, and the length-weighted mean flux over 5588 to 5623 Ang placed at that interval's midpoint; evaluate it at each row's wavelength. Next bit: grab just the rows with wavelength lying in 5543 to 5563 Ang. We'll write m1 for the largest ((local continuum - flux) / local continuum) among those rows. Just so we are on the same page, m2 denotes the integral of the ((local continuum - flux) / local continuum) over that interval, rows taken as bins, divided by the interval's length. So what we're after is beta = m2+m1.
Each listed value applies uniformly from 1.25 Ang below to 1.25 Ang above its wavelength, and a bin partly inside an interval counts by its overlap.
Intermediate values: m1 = 0.139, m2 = 0.04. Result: 0.18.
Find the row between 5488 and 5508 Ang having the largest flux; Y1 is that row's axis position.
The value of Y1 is 5504.0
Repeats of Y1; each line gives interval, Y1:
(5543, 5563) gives 5551.5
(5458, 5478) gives 5476.5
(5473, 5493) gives 5479.0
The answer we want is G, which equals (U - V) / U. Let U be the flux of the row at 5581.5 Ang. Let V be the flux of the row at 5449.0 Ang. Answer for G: -0.13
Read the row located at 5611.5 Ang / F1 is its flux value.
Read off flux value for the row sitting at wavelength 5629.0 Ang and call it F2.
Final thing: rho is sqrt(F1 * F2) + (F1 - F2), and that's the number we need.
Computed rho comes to 144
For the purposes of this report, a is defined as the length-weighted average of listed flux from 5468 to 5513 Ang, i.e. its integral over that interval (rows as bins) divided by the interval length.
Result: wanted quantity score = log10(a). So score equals 2.16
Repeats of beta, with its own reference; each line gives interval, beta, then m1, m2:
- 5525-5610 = 0.14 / 0.178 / -0.04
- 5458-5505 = 0.07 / 0.072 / 0.00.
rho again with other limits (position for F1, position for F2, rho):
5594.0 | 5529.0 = 16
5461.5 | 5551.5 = 149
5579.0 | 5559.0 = 119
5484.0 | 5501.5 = 132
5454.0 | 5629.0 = 139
